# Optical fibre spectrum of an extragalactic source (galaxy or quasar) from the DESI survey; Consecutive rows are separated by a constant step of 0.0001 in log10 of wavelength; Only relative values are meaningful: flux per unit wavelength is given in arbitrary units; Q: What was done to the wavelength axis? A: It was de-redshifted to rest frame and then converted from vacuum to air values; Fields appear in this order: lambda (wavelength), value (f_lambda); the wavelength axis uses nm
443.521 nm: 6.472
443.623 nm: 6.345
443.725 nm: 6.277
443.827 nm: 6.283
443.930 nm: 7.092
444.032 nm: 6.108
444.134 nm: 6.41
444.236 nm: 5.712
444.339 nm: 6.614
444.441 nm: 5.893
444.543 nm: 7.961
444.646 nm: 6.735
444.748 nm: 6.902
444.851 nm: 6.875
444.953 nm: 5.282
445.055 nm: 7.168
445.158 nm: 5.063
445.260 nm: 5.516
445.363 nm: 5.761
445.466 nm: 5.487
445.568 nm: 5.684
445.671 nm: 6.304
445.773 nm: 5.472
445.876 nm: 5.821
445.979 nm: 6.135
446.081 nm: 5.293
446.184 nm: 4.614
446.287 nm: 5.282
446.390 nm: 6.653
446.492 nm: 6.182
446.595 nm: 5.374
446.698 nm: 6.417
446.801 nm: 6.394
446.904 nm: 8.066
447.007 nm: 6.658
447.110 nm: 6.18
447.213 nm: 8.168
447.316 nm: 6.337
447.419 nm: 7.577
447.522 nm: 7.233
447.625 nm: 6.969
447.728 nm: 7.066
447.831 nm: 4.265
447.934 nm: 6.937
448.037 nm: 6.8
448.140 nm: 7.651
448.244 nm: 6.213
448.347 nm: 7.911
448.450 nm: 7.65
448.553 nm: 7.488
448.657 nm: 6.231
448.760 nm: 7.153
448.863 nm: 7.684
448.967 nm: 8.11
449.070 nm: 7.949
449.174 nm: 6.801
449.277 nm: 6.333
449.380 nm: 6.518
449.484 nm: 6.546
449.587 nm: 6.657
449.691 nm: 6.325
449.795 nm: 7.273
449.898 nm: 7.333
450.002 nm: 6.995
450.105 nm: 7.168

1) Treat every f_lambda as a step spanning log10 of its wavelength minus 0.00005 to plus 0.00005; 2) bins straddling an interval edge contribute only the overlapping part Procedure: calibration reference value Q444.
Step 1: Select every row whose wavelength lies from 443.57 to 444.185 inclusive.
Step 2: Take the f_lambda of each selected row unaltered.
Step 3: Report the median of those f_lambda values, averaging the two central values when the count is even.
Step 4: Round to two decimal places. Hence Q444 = 6.31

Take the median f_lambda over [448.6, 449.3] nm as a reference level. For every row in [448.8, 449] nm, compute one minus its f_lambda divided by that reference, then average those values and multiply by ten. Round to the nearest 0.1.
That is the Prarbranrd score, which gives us -1.0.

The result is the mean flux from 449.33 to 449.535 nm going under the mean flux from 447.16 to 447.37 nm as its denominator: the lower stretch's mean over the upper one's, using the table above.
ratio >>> 1.11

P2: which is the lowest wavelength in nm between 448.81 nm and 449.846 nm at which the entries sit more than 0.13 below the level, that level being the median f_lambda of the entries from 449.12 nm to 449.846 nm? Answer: 449.277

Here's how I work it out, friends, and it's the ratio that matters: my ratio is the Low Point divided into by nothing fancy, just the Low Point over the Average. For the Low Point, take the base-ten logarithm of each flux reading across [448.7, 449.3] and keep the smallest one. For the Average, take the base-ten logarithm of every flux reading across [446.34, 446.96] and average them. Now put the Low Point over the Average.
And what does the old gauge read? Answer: 0.99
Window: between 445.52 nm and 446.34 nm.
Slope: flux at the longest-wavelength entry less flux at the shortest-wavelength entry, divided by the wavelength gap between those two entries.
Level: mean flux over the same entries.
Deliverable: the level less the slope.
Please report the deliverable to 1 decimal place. 6.1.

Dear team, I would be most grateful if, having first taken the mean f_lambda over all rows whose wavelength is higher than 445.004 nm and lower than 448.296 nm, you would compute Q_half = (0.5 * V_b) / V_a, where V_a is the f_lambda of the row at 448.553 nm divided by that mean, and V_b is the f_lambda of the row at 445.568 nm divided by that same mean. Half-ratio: 0.380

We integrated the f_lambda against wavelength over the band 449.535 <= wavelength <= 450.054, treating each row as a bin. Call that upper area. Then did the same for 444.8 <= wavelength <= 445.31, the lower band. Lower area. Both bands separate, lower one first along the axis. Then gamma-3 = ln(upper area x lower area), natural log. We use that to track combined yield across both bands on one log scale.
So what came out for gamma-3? 2.40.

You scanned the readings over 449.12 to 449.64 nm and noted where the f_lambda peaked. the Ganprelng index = 449.174 nm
